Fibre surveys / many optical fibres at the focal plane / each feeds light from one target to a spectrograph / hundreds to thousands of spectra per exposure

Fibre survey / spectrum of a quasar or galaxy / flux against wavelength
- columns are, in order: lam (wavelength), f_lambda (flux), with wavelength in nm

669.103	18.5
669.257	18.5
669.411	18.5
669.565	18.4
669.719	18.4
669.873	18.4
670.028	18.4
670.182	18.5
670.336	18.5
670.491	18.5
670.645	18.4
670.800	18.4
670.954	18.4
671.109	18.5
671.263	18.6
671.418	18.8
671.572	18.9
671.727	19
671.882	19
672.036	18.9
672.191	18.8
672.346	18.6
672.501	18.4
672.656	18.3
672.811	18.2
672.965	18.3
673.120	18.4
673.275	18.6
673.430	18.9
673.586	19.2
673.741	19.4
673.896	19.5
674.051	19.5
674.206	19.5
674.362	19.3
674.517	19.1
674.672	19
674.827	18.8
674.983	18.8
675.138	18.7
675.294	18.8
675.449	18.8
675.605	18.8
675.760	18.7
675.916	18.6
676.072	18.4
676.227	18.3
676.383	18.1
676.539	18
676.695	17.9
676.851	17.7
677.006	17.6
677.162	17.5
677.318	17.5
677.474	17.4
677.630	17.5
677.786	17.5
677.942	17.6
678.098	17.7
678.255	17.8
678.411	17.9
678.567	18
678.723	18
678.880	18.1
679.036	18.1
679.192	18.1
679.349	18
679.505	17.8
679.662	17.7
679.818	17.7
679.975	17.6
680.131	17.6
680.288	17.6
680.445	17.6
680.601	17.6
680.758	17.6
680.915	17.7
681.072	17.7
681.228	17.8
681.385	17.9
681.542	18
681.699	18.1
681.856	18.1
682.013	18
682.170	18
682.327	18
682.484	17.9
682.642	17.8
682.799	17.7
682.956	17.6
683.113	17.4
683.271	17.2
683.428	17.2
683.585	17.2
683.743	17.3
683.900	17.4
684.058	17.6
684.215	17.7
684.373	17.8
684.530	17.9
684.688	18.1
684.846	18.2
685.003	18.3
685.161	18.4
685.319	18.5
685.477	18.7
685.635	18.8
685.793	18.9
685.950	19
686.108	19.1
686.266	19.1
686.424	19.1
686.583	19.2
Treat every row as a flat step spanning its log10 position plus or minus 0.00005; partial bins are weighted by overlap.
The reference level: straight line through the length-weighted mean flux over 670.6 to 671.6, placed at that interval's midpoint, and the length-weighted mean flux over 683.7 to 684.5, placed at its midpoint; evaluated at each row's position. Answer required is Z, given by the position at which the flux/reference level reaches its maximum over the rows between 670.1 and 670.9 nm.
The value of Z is 670.491 nm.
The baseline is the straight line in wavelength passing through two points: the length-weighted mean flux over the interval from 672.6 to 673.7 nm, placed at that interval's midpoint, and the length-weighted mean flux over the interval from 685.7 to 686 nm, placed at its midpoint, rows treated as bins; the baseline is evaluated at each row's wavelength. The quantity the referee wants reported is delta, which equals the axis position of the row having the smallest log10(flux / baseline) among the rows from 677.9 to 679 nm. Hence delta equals 677.942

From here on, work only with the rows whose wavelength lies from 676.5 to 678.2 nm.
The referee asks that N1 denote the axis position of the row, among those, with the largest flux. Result 676.539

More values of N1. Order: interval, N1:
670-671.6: 671.572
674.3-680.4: 674.362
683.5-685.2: 685.161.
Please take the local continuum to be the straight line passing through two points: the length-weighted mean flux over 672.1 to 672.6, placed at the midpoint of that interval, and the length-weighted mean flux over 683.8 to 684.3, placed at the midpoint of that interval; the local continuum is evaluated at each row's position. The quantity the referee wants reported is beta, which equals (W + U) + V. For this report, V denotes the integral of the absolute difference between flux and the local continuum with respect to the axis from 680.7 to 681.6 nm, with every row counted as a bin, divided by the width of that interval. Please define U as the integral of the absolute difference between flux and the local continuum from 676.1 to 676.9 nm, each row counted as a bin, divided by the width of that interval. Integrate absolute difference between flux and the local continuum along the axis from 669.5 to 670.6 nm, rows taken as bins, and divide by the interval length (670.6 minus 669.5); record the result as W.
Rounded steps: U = 0.219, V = 0.13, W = 0.32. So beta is 0.68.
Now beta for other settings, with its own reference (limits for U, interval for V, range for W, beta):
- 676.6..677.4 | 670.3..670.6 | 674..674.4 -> 1.80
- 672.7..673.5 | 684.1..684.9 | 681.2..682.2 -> 0.86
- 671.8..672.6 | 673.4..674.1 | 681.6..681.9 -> 1.43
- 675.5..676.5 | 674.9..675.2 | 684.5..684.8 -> 1.22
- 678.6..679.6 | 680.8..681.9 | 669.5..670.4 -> 0.61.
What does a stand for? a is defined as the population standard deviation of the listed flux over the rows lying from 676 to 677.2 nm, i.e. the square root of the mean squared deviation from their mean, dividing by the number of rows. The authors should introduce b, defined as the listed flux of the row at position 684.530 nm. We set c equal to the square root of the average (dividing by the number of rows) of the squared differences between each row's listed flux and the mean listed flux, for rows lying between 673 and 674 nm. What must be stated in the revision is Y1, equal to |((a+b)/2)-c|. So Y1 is 8.70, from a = 0.30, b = 17.9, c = 0.40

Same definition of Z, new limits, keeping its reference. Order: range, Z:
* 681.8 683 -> 681.856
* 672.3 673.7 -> 673.586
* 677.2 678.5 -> 678.411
